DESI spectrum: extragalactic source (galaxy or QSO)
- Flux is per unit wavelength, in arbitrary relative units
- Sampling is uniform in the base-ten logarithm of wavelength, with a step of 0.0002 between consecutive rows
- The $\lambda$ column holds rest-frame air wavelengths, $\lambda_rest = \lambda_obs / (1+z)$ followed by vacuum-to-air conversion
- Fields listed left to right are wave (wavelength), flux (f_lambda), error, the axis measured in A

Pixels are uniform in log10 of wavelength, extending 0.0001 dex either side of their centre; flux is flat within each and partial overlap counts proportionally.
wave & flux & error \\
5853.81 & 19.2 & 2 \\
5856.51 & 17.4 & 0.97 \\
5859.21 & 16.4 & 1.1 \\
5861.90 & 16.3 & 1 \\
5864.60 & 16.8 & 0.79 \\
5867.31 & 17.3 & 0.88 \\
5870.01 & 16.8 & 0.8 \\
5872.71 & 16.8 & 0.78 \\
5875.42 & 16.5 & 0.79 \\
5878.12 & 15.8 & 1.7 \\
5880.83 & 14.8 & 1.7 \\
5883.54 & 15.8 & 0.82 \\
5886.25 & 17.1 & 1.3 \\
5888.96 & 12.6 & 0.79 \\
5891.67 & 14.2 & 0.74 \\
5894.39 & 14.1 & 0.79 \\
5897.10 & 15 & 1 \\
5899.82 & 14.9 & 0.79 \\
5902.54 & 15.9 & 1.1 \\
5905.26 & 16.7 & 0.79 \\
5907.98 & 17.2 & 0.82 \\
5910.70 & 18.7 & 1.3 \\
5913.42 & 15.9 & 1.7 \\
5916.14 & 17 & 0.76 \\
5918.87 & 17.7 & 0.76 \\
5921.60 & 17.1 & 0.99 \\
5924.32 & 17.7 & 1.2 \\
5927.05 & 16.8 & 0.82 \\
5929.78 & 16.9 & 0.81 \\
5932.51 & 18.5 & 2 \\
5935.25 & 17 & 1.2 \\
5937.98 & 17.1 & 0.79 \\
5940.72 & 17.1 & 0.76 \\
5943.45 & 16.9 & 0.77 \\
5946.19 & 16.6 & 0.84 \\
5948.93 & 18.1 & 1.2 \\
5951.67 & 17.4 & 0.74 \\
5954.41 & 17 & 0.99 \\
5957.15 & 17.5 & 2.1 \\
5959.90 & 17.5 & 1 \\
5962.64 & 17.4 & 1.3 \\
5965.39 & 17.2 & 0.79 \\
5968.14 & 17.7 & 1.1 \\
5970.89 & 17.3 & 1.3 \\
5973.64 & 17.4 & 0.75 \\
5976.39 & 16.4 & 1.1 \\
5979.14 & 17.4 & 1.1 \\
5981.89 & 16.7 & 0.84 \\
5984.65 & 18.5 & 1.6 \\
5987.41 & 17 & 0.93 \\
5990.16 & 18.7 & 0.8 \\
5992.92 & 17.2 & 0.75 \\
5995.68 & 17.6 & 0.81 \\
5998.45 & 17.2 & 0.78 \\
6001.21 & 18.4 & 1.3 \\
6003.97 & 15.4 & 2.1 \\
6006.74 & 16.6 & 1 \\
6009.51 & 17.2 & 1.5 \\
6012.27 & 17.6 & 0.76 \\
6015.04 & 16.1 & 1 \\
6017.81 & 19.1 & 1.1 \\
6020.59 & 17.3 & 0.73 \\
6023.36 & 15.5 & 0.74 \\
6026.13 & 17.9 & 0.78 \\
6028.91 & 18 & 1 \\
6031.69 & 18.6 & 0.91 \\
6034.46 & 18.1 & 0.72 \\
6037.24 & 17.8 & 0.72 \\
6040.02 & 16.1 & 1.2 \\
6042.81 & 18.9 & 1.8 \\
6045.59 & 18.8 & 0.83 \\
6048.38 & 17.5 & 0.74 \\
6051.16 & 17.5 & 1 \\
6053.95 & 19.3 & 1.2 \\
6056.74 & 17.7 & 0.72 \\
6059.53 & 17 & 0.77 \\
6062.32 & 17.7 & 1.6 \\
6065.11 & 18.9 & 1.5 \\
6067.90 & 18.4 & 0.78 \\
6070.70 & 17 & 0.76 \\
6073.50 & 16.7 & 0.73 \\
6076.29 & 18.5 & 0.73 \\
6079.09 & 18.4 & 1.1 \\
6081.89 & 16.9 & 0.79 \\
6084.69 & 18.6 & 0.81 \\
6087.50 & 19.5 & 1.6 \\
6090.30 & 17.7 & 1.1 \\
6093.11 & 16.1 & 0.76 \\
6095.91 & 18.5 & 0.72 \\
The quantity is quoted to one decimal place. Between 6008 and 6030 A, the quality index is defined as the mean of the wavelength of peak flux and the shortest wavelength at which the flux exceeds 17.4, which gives 6015.0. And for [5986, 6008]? 5990.2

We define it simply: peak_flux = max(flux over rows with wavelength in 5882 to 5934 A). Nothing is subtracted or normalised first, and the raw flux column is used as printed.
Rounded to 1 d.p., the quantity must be 18.7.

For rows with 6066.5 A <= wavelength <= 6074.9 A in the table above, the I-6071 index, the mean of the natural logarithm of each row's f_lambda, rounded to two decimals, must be 2.85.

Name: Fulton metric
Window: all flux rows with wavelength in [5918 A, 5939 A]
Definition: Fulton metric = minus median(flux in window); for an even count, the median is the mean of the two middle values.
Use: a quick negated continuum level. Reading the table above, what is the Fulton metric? -17.1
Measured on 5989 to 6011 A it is -17.2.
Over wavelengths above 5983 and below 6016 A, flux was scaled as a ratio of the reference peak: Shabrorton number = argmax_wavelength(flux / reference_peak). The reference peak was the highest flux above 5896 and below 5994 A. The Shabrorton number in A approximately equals 5990.16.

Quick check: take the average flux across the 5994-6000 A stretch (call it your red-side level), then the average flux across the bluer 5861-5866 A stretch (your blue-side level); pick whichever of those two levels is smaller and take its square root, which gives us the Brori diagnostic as 4.07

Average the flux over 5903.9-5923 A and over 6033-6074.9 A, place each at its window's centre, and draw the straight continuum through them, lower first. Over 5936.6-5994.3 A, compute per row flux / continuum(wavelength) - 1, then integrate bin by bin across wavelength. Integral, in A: -0.3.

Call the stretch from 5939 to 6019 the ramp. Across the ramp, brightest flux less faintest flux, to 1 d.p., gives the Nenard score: 3.7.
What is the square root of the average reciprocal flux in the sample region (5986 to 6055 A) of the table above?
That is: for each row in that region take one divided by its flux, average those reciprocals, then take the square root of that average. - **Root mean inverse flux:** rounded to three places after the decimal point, 0.239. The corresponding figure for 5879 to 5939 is 0.249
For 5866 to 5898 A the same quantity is 0.255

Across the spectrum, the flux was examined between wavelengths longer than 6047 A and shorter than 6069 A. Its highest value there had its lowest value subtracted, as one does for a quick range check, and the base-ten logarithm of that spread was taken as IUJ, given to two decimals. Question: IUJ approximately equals 0.36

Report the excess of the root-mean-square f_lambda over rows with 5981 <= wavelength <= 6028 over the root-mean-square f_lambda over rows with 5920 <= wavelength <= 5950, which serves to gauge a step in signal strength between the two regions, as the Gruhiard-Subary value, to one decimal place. 0.1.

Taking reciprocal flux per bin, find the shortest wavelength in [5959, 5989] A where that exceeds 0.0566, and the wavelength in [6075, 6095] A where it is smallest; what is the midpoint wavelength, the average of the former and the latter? 6023.7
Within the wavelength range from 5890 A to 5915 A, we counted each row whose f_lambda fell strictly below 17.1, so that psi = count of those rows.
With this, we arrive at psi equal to 7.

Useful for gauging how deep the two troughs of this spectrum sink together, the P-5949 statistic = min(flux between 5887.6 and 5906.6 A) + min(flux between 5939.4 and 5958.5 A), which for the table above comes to 29.2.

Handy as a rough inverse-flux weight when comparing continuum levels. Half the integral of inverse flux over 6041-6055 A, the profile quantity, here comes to 0.38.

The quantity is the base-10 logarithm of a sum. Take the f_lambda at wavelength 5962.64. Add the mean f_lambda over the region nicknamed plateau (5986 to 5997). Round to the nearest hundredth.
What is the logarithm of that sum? 1.54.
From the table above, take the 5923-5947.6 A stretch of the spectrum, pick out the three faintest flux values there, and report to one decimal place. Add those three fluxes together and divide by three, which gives 16.8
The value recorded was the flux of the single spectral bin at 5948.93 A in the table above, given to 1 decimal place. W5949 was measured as 18.1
